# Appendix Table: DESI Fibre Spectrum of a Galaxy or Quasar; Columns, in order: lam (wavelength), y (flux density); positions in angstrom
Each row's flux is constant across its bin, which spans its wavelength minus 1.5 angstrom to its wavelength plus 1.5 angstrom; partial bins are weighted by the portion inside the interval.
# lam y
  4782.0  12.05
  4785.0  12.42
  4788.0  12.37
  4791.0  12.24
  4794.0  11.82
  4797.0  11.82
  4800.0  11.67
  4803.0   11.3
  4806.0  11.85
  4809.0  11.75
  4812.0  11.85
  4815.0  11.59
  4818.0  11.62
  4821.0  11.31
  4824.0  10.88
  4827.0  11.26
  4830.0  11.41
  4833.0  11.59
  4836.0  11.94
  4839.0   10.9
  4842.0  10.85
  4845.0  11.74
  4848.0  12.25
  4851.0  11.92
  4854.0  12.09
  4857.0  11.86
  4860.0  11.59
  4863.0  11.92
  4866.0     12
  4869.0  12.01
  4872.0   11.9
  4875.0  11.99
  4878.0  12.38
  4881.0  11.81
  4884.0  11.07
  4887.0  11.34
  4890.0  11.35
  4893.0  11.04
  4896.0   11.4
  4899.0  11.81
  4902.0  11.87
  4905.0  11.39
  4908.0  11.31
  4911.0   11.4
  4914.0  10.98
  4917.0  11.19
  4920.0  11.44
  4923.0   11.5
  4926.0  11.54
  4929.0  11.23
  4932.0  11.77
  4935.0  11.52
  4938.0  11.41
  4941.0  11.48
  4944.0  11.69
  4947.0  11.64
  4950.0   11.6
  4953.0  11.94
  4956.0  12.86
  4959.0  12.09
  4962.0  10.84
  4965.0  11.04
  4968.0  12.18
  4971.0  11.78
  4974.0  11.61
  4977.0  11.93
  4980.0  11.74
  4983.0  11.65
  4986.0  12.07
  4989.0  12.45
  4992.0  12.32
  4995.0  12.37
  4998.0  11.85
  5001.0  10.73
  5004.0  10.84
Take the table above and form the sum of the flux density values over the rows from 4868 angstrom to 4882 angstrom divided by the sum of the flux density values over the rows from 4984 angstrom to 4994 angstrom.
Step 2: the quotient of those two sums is 1.6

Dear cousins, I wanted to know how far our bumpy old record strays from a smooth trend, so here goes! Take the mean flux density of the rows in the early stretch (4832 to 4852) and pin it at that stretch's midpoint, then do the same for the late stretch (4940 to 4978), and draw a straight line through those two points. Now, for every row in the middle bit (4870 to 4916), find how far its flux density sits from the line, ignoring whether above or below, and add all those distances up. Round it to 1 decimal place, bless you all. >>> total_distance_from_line 5.6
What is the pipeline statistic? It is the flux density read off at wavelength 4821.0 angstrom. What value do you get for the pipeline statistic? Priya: 11.31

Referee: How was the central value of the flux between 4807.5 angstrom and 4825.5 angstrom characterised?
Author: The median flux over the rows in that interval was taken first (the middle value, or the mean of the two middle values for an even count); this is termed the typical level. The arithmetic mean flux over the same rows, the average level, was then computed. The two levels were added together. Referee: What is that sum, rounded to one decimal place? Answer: 23.1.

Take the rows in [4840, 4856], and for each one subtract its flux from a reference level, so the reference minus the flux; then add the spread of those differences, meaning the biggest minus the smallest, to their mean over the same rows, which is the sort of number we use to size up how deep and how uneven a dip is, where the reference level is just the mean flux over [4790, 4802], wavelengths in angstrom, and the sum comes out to 1.5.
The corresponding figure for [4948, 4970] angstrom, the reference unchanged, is 2.1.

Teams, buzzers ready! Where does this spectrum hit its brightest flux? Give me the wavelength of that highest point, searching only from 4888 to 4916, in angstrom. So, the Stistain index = 4902.0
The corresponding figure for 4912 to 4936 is 4932.0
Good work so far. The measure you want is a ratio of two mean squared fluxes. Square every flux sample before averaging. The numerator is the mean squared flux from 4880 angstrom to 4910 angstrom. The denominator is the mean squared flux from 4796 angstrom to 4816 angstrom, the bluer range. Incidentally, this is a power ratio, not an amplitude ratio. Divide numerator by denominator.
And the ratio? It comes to 0.96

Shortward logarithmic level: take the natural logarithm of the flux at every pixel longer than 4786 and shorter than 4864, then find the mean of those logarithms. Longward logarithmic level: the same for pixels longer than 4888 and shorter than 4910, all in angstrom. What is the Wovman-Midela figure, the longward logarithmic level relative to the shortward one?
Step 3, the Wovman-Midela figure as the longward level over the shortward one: 0.99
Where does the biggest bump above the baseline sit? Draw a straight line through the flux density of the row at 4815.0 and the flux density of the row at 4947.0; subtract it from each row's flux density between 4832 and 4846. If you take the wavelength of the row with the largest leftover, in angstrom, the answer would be 4836.0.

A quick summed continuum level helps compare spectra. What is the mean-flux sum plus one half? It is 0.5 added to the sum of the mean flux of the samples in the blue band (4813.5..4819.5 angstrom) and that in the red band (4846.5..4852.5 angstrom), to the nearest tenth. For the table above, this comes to 24.2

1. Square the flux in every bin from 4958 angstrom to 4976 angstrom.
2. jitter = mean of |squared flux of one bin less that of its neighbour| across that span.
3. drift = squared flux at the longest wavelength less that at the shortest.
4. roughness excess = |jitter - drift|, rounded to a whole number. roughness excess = 26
